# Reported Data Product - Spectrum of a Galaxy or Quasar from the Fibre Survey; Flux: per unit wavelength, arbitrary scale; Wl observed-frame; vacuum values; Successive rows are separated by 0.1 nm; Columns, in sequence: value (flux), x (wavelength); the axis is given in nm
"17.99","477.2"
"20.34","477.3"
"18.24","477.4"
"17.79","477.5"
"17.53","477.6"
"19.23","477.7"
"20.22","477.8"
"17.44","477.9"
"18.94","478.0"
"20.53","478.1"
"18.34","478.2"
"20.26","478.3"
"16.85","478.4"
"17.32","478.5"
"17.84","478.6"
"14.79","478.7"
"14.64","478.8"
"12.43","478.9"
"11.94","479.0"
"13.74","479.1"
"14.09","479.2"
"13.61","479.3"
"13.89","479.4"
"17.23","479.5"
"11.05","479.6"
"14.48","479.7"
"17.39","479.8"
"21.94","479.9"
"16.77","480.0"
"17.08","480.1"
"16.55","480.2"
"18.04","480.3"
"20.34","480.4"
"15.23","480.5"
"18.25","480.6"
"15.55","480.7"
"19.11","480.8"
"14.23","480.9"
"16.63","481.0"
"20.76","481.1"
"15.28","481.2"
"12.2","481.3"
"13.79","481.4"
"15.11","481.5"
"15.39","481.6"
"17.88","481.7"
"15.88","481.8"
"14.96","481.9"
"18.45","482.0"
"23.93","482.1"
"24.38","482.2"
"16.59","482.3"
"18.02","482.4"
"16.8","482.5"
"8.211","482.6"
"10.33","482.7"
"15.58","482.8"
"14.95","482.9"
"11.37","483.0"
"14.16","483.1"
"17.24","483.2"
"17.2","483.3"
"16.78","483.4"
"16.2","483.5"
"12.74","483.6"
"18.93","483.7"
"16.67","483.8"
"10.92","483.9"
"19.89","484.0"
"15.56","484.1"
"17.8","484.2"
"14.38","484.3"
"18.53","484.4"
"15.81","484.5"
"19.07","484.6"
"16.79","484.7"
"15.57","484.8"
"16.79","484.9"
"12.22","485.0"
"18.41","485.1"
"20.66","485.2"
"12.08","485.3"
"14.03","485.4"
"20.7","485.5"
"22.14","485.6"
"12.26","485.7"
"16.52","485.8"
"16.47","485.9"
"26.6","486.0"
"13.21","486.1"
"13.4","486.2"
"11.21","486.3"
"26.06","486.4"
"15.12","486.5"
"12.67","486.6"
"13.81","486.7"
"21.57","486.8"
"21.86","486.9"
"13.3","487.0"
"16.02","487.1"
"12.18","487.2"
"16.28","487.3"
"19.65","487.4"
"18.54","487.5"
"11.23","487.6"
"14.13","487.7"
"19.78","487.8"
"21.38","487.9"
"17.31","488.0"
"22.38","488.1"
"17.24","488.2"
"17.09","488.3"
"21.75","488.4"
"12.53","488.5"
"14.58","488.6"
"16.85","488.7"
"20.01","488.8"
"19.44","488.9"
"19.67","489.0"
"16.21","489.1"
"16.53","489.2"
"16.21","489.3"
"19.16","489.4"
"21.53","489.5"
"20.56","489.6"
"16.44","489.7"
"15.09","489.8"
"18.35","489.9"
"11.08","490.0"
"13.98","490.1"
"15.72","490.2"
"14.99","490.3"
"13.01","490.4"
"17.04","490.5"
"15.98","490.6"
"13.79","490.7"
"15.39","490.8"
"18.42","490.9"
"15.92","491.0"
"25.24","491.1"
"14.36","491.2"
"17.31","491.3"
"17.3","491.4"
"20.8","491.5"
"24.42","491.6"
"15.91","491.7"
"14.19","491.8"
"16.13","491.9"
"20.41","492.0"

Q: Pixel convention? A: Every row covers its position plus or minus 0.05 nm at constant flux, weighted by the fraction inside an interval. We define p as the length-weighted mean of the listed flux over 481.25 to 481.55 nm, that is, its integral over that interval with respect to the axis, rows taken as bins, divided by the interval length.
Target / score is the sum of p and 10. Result 23.7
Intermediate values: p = 13.7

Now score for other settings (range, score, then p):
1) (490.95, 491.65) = 29.3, 19.3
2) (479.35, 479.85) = 24.8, 14.8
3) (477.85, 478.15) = 29.0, 19.0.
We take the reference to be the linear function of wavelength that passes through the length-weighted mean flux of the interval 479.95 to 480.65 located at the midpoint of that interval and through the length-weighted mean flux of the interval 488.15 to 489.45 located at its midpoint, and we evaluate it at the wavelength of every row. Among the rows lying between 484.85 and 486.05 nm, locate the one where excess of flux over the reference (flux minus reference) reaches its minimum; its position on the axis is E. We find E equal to 485.3 nm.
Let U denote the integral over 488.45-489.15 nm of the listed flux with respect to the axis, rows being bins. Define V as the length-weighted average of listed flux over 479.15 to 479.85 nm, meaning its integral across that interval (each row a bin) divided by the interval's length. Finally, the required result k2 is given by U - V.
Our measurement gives -2.6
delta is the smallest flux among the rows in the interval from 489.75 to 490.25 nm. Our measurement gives 11.08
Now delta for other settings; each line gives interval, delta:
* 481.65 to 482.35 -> 14.96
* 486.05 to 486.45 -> 11.21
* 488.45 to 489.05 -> 12.53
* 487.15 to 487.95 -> 11.23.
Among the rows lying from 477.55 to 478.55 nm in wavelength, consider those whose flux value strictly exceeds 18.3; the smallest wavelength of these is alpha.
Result 477.7 nm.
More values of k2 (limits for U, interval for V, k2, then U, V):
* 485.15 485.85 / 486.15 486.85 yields -4.4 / 11.8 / 16.3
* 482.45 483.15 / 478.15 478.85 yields -8.0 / 9.1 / 17.1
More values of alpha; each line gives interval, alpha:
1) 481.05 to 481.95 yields 481.1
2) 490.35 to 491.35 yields 490.9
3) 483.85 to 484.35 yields 484.0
